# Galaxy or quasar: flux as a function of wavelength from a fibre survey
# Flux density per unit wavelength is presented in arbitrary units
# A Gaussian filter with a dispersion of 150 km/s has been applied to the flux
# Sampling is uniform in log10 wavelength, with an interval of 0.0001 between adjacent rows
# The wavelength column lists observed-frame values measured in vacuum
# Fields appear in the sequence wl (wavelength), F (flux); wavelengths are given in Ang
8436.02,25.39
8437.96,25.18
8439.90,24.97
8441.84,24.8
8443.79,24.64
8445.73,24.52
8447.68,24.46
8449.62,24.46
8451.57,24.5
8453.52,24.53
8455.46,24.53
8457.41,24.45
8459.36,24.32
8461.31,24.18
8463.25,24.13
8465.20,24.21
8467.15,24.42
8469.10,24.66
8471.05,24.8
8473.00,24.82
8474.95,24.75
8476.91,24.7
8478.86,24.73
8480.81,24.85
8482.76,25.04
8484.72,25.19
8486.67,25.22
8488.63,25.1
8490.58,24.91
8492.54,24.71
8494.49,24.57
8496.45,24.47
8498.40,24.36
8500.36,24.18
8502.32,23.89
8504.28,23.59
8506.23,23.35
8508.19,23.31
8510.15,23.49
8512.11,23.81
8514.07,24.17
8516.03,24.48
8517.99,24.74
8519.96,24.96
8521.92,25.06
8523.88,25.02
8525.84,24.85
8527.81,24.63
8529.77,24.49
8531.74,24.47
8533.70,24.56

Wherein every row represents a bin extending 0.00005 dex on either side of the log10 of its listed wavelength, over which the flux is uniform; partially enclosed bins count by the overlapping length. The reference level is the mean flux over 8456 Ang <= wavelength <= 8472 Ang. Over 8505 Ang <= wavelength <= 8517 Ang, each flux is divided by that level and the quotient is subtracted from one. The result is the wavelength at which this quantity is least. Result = 8516.03 Ang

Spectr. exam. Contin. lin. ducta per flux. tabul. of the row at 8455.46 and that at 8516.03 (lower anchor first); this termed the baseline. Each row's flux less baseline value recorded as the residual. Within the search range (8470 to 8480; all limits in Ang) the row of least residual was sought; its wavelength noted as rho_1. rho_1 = 8476.91 Ang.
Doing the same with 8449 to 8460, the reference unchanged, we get 8459.36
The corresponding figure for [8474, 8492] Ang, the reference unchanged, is 8476.91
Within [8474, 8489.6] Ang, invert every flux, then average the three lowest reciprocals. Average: 0.0397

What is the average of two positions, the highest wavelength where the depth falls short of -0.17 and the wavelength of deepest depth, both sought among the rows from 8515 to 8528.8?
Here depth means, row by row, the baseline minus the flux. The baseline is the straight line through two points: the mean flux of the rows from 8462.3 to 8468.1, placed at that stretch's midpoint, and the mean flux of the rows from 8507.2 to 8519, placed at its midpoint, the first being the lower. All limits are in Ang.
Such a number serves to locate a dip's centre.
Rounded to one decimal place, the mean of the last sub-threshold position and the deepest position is 8521.9 Ang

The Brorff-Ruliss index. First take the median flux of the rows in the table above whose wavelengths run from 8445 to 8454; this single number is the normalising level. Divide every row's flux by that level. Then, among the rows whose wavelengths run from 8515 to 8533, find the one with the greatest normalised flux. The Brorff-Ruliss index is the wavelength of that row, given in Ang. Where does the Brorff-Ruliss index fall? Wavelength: 8521.92 Ang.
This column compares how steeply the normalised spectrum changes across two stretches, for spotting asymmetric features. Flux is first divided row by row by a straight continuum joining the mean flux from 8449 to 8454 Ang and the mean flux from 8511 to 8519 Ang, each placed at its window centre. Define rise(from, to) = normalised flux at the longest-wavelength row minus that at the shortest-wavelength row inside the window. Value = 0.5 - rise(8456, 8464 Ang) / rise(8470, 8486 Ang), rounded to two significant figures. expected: 1.2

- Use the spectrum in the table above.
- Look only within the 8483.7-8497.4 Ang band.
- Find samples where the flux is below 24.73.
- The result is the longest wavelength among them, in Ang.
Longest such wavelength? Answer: 8496.45 Ang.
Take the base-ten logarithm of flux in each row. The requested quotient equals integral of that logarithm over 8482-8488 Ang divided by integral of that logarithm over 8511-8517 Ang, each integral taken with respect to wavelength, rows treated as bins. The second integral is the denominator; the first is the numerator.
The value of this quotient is 1.01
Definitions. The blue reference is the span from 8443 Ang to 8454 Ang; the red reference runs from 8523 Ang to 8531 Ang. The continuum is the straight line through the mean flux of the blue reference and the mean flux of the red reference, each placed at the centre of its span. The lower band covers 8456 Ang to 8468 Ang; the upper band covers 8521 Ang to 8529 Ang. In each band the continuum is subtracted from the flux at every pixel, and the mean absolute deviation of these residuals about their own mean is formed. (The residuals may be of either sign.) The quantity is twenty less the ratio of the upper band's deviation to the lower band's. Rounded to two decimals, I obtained 18.64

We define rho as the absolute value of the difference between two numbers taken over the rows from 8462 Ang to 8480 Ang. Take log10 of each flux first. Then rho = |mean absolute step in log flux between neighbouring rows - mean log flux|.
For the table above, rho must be 1.389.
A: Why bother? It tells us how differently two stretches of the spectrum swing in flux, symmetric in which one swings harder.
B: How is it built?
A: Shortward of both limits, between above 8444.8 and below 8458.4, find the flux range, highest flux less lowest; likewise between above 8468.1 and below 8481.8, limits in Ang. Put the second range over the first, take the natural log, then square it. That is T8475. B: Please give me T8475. 0.75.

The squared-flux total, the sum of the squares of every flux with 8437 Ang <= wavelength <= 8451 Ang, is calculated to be 4278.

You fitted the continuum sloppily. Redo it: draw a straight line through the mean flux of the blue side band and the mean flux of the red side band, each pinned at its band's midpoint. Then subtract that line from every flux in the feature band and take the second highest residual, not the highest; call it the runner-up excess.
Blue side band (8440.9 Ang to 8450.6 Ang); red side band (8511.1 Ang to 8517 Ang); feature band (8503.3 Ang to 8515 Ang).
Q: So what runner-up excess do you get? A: -0.4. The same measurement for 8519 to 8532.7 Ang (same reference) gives 0.9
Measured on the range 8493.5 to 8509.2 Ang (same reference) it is 0.2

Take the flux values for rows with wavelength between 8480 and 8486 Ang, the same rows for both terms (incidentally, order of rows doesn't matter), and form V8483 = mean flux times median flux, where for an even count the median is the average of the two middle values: 627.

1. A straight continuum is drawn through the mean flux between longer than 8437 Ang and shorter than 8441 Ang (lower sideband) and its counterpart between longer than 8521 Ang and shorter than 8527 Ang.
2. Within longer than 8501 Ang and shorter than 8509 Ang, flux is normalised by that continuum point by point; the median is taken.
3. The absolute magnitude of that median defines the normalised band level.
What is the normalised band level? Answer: 0.939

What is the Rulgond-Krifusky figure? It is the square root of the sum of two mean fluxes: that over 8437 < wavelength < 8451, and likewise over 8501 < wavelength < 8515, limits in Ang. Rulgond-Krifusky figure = 6.96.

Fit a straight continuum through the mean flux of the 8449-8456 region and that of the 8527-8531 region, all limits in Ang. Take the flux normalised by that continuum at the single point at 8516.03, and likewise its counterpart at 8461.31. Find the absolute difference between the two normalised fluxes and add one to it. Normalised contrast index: 1.01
